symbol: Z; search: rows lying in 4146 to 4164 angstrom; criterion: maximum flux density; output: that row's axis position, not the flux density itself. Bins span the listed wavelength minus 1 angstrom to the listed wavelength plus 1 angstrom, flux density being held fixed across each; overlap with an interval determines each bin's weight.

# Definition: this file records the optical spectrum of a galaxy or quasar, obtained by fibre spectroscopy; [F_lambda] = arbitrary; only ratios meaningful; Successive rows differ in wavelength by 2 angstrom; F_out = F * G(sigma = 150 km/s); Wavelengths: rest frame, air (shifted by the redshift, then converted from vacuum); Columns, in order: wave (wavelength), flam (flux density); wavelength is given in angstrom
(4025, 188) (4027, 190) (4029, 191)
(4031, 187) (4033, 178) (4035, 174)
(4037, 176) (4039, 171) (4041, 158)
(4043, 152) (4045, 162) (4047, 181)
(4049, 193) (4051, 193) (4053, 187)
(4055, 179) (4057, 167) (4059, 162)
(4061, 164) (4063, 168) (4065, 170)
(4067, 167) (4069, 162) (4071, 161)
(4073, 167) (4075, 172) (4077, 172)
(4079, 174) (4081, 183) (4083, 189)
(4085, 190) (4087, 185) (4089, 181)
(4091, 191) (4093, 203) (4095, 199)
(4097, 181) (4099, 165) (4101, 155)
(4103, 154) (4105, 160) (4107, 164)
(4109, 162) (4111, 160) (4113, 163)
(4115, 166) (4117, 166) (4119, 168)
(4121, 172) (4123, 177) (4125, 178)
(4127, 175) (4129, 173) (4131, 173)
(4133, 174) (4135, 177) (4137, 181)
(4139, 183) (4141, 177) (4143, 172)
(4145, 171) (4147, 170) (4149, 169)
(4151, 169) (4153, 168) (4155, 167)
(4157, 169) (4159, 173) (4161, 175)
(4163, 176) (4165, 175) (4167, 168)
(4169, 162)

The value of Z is 4163 angstrom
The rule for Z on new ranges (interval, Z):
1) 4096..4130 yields 4097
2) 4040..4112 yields 4093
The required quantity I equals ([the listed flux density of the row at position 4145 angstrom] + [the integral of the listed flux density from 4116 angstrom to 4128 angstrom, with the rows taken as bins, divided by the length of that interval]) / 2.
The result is 172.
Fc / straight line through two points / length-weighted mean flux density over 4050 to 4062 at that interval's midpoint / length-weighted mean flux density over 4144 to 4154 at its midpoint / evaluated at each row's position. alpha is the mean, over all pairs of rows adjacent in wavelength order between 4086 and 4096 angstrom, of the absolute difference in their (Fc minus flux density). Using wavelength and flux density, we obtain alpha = 7.5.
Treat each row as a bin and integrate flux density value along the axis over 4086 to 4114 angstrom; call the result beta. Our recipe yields 4846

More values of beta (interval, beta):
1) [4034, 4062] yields 4838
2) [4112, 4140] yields 4852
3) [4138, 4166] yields 4828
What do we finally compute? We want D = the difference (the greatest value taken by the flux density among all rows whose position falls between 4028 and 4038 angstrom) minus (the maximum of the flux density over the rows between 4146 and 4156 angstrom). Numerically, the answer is 21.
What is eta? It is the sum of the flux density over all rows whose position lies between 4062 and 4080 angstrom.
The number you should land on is 1513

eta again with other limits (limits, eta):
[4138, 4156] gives 1546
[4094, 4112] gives 1500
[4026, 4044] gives 1577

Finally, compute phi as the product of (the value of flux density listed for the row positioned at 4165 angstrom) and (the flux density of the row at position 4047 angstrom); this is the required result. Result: 31675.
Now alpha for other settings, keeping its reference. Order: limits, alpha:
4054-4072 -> 4.2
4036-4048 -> 10.6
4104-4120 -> 2.3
